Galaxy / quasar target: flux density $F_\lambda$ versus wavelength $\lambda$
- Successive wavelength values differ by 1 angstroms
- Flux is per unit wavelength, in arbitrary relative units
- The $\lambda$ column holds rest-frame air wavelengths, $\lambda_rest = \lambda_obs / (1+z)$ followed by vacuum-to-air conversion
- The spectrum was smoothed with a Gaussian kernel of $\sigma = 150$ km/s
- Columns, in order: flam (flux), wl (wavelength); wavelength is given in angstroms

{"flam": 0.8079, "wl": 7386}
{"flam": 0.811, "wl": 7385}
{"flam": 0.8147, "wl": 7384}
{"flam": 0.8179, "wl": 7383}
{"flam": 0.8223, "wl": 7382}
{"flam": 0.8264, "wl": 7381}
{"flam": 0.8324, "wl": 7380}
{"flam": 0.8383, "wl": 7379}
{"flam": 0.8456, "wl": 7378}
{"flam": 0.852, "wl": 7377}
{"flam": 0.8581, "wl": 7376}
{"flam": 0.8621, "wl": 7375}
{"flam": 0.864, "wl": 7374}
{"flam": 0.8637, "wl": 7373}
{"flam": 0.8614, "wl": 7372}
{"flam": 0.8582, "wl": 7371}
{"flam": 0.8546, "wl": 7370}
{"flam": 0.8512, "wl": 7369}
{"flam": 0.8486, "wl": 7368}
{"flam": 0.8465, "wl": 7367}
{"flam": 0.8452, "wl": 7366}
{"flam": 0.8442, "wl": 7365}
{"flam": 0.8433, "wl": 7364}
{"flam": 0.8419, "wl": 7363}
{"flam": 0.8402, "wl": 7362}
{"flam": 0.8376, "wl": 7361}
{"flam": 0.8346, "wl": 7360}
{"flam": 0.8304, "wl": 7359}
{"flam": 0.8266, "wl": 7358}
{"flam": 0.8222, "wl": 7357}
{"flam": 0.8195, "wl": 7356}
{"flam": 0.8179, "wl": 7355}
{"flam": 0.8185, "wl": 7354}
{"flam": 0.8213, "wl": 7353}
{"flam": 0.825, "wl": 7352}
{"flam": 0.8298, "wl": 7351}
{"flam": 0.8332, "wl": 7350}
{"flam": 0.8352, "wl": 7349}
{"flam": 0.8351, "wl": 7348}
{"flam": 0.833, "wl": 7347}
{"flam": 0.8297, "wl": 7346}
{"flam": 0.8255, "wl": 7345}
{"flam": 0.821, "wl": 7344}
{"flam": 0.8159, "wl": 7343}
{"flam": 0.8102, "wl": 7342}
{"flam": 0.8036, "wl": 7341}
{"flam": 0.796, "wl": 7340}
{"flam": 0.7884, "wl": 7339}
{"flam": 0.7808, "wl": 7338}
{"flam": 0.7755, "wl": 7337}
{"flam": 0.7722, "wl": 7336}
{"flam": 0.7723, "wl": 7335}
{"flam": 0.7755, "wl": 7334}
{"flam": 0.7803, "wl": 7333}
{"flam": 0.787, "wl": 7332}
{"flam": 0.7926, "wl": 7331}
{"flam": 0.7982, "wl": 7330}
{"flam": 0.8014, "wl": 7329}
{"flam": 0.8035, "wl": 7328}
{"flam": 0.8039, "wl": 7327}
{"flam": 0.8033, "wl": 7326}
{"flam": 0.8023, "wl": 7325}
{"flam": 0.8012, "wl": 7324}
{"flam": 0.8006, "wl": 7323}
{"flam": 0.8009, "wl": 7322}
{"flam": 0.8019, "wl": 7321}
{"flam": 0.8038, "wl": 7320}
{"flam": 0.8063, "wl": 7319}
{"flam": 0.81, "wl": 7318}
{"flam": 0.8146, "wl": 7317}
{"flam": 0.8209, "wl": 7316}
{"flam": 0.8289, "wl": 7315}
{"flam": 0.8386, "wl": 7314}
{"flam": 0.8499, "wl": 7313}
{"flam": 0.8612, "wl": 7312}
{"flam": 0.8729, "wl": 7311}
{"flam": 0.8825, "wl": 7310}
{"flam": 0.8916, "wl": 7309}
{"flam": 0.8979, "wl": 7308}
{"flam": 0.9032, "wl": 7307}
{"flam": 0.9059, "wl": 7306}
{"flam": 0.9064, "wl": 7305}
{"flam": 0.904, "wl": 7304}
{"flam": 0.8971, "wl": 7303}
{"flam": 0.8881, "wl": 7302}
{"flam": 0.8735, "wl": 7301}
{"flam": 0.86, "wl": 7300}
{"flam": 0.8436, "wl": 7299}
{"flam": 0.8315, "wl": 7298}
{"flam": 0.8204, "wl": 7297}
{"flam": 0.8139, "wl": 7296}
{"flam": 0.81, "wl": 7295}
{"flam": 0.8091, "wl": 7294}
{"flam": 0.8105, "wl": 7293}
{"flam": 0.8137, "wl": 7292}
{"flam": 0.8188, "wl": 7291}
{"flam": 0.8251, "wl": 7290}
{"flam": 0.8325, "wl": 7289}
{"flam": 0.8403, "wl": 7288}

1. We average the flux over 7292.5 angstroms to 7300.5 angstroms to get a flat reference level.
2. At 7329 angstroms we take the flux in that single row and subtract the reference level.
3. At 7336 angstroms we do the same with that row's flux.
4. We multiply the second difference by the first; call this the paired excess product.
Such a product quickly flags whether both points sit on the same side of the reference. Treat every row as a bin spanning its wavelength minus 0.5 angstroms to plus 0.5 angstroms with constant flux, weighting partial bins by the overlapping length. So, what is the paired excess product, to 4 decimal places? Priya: 0.0012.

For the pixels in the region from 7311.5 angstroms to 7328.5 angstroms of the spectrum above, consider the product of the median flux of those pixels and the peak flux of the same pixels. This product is 0.69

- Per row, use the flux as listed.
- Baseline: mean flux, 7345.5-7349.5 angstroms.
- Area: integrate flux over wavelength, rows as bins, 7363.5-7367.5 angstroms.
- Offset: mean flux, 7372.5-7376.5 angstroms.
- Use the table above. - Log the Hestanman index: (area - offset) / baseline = 3.02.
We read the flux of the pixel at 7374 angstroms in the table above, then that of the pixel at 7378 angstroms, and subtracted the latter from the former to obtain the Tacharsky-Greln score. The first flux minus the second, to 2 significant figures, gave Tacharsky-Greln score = 0.018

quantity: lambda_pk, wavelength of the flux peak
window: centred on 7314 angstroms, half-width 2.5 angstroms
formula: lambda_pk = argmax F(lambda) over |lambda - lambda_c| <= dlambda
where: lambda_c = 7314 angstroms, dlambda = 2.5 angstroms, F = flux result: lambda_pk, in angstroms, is 7312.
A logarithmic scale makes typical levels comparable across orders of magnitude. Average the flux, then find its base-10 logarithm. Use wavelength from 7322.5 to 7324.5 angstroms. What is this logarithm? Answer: -0.096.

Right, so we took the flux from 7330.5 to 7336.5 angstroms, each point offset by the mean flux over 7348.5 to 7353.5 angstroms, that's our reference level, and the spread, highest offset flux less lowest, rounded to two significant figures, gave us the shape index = 0.020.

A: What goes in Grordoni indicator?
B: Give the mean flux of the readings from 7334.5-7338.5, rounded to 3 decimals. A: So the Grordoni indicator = 0.775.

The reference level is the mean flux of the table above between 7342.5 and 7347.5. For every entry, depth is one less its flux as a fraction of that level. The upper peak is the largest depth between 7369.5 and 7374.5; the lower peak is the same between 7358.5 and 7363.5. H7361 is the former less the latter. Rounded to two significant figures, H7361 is -0.029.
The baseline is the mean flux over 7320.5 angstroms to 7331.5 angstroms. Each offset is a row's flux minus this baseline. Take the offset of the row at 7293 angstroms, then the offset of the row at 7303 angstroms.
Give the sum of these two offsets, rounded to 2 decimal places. 0.11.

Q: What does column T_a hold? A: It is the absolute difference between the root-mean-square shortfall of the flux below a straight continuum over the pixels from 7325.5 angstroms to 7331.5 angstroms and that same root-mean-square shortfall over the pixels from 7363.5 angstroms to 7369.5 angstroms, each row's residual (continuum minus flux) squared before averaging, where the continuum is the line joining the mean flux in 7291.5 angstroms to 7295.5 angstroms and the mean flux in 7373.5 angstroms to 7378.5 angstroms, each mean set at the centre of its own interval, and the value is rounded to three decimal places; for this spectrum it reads 0.025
